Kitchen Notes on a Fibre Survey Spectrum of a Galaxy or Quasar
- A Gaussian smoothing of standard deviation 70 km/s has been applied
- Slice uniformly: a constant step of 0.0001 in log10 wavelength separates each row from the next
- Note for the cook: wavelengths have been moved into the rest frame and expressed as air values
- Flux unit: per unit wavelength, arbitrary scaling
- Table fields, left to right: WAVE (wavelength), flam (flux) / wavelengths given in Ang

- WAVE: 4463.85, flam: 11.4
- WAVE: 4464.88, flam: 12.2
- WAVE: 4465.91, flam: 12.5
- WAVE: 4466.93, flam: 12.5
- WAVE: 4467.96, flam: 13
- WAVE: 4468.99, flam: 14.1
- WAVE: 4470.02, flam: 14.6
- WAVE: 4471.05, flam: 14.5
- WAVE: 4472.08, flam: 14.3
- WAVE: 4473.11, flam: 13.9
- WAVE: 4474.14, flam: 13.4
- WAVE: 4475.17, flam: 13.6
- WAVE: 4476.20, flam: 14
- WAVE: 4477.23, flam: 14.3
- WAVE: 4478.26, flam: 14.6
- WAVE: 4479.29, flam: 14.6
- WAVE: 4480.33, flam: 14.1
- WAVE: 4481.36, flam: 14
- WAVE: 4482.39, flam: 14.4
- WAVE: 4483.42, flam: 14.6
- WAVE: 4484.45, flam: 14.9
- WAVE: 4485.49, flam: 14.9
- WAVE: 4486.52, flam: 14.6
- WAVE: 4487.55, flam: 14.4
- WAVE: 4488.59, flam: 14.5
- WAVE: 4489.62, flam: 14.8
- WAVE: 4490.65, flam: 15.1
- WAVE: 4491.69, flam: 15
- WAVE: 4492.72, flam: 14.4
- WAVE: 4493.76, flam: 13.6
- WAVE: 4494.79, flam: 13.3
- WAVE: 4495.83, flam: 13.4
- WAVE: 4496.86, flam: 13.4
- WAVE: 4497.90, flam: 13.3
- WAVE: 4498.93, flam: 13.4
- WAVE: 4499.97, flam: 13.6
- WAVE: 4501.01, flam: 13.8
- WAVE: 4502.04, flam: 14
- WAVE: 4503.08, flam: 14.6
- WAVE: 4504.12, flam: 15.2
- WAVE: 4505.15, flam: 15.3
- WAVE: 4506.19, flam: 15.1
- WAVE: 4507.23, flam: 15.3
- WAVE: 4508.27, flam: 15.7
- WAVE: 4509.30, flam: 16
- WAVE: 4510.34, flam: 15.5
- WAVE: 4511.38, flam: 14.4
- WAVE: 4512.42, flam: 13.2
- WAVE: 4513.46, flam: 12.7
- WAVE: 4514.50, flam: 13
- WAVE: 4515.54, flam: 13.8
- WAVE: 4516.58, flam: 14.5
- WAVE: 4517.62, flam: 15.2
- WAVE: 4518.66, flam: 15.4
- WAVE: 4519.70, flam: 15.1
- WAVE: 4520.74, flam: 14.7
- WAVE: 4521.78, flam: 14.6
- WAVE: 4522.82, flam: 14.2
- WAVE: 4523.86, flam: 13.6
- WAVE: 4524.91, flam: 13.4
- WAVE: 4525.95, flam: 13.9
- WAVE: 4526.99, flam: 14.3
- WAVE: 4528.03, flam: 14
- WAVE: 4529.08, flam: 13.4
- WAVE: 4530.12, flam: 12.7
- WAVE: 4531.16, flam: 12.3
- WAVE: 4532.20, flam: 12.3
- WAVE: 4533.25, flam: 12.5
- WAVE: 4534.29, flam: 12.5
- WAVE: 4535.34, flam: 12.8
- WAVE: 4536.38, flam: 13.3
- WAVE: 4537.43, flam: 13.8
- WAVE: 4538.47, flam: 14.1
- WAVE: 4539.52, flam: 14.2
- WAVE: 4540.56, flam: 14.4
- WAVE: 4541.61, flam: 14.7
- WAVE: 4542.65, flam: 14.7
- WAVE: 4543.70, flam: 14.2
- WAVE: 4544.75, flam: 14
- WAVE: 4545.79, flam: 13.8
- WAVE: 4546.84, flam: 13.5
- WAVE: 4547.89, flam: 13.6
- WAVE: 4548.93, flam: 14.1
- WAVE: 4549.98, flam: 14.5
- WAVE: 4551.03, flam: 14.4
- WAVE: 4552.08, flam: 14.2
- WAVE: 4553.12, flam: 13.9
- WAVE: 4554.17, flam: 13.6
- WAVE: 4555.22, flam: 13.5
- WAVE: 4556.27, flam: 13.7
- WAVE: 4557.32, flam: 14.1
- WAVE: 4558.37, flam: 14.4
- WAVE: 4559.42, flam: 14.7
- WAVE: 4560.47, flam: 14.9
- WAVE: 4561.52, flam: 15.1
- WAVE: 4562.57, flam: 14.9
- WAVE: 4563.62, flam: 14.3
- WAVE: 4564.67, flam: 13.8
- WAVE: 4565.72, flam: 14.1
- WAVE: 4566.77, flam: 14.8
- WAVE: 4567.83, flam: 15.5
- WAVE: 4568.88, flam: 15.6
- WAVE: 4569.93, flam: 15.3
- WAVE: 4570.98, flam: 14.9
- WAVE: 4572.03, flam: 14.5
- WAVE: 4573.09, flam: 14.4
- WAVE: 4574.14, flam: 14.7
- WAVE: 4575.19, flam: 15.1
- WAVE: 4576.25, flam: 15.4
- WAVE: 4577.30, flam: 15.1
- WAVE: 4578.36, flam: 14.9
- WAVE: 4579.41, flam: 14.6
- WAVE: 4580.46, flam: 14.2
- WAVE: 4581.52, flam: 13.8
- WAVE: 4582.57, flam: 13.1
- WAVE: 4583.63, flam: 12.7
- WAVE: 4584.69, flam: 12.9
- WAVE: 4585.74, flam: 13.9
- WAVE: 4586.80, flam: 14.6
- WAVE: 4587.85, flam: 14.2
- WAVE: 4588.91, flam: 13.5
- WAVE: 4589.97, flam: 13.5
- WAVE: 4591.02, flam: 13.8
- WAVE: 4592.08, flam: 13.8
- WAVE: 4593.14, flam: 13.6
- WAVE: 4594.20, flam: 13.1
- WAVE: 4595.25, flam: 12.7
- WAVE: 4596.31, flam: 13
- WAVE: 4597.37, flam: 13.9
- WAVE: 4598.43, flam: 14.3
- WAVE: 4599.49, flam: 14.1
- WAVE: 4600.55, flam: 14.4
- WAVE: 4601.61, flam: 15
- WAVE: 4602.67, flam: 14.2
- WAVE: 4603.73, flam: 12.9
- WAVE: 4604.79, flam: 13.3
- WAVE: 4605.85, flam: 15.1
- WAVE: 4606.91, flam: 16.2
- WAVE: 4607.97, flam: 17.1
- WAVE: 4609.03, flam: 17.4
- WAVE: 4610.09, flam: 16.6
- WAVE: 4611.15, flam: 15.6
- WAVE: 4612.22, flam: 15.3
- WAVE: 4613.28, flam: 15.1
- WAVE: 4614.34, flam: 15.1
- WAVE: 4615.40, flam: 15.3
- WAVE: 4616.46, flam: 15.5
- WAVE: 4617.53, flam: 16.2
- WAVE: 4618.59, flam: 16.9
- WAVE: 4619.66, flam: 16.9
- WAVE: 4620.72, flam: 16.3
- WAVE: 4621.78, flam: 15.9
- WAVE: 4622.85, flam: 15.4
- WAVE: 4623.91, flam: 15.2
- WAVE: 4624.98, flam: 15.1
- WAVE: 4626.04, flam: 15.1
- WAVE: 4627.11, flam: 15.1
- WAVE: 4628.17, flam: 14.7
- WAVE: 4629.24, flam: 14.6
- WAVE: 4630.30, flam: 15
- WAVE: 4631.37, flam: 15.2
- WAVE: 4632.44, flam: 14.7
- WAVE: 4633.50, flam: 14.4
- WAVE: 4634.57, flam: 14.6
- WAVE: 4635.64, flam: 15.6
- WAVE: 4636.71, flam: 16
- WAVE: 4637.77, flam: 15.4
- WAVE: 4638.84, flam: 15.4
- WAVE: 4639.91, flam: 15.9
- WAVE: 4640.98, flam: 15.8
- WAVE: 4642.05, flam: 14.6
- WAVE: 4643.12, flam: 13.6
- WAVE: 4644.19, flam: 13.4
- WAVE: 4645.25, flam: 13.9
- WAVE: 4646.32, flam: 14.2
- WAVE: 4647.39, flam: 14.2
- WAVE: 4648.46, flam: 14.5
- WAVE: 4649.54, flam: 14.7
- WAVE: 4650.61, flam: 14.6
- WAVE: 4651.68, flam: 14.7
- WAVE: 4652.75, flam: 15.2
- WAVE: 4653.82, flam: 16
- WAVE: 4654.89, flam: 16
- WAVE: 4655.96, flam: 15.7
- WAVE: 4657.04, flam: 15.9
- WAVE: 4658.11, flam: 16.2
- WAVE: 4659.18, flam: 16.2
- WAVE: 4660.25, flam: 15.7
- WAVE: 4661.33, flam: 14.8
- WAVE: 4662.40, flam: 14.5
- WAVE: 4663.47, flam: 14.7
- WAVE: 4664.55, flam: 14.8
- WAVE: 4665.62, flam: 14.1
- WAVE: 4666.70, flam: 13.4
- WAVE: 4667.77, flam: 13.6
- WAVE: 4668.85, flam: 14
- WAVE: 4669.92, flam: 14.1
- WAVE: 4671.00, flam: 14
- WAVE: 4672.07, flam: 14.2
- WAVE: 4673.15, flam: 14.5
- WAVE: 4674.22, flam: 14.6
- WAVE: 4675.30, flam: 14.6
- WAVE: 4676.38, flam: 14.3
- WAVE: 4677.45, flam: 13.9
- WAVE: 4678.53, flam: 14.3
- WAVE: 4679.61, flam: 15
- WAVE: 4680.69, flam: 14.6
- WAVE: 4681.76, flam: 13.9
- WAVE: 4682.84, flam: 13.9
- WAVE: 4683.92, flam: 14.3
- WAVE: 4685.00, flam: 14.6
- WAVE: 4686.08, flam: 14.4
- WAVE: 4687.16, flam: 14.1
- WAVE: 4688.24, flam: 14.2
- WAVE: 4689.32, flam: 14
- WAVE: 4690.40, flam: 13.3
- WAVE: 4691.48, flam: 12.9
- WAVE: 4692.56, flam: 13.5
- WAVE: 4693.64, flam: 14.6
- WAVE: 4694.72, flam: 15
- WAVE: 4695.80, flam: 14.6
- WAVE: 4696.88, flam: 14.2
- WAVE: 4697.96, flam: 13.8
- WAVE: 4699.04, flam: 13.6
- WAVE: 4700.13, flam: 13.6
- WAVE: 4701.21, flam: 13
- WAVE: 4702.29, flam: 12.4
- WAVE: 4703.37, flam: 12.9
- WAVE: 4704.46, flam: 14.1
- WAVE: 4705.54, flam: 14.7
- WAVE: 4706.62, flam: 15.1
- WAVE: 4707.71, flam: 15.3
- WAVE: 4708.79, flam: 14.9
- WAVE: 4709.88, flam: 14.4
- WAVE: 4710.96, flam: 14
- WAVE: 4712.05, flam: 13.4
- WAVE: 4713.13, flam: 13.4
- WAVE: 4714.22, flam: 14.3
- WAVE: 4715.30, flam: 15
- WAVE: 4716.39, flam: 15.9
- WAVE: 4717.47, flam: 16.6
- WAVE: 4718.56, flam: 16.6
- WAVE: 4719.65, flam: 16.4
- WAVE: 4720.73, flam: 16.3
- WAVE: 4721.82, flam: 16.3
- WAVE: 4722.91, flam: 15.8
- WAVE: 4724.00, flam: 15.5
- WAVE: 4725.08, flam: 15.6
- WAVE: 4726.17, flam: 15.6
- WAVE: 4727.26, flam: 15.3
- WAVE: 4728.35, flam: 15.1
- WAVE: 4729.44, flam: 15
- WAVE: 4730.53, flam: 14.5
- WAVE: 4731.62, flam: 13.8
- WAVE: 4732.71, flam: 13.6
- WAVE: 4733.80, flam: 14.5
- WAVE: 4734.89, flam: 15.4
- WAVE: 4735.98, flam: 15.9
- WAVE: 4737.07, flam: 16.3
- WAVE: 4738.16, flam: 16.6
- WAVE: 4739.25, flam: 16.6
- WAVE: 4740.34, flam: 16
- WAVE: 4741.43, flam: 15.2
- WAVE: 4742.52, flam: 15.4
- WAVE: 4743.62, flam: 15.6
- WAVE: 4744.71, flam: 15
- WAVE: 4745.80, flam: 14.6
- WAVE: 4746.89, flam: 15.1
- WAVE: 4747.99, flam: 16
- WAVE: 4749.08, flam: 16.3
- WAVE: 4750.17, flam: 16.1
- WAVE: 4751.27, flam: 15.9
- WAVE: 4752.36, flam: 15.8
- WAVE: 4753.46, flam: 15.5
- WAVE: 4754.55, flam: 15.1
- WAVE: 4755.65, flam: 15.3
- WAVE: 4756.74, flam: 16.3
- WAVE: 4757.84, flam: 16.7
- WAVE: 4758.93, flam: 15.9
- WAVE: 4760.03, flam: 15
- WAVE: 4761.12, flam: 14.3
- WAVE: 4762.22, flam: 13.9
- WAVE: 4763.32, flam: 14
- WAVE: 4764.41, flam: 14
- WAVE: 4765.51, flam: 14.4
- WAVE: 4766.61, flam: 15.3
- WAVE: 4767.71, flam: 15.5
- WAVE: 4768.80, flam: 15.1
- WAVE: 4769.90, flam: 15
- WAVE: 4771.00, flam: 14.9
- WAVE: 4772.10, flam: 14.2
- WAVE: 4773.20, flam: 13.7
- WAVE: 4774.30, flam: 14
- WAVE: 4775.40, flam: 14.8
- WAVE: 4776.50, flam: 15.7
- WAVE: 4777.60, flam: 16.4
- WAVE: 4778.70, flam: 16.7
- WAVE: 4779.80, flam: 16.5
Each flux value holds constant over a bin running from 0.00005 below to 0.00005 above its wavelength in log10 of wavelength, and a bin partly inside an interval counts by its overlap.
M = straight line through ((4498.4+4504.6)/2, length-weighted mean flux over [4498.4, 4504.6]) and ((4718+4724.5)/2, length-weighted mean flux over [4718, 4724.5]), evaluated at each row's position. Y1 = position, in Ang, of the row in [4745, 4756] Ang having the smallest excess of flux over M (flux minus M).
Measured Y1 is 4745.80 Ang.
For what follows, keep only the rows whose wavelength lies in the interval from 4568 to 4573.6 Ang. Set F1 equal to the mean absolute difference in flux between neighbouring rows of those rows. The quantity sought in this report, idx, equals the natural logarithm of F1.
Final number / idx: -1.20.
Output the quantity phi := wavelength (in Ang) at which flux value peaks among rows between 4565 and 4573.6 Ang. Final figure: 4568.88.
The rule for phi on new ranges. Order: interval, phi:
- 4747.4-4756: 4749.08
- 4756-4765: 4757.84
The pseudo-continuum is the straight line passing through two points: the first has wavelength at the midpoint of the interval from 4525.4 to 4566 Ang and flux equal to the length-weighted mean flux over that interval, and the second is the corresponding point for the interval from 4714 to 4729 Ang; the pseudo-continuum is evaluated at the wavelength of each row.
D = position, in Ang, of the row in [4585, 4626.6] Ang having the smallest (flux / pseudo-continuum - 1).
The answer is 4595.25 Ang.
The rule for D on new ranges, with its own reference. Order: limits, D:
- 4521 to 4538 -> 4532.20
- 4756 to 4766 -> 4762.22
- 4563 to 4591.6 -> 4583.63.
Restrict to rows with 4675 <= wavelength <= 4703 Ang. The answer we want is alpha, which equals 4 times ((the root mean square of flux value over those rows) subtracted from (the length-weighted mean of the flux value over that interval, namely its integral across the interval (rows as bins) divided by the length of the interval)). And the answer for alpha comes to -0.098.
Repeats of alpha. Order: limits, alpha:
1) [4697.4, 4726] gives -0.150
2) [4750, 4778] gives -0.192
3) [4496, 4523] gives -0.142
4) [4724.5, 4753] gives -0.071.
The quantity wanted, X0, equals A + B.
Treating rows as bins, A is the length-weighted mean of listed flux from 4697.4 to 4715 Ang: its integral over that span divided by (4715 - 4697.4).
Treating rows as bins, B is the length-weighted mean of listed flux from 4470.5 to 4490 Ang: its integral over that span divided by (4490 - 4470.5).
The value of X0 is 28.3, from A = 13.9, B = 14.3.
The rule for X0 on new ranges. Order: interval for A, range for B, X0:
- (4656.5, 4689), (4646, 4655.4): 29.4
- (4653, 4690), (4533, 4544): 28.4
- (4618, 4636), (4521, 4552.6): 29.1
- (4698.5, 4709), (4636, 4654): 28.7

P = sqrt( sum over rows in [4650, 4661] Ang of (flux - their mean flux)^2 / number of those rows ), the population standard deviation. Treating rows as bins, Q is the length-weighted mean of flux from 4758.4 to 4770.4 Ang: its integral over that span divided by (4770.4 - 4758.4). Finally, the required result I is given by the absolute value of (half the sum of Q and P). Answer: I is 7.66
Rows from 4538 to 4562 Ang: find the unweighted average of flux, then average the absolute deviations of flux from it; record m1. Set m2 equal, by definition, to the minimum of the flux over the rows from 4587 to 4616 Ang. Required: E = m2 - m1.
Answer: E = 12.3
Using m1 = 0.361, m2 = 12.7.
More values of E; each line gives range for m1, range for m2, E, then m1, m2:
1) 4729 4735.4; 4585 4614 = 12.2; 0.511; 12.7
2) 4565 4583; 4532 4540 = 11.8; 0.500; 12.3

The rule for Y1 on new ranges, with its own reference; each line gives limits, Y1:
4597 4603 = 4597.37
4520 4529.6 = 4529.08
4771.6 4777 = 4773.20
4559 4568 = 4564.67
